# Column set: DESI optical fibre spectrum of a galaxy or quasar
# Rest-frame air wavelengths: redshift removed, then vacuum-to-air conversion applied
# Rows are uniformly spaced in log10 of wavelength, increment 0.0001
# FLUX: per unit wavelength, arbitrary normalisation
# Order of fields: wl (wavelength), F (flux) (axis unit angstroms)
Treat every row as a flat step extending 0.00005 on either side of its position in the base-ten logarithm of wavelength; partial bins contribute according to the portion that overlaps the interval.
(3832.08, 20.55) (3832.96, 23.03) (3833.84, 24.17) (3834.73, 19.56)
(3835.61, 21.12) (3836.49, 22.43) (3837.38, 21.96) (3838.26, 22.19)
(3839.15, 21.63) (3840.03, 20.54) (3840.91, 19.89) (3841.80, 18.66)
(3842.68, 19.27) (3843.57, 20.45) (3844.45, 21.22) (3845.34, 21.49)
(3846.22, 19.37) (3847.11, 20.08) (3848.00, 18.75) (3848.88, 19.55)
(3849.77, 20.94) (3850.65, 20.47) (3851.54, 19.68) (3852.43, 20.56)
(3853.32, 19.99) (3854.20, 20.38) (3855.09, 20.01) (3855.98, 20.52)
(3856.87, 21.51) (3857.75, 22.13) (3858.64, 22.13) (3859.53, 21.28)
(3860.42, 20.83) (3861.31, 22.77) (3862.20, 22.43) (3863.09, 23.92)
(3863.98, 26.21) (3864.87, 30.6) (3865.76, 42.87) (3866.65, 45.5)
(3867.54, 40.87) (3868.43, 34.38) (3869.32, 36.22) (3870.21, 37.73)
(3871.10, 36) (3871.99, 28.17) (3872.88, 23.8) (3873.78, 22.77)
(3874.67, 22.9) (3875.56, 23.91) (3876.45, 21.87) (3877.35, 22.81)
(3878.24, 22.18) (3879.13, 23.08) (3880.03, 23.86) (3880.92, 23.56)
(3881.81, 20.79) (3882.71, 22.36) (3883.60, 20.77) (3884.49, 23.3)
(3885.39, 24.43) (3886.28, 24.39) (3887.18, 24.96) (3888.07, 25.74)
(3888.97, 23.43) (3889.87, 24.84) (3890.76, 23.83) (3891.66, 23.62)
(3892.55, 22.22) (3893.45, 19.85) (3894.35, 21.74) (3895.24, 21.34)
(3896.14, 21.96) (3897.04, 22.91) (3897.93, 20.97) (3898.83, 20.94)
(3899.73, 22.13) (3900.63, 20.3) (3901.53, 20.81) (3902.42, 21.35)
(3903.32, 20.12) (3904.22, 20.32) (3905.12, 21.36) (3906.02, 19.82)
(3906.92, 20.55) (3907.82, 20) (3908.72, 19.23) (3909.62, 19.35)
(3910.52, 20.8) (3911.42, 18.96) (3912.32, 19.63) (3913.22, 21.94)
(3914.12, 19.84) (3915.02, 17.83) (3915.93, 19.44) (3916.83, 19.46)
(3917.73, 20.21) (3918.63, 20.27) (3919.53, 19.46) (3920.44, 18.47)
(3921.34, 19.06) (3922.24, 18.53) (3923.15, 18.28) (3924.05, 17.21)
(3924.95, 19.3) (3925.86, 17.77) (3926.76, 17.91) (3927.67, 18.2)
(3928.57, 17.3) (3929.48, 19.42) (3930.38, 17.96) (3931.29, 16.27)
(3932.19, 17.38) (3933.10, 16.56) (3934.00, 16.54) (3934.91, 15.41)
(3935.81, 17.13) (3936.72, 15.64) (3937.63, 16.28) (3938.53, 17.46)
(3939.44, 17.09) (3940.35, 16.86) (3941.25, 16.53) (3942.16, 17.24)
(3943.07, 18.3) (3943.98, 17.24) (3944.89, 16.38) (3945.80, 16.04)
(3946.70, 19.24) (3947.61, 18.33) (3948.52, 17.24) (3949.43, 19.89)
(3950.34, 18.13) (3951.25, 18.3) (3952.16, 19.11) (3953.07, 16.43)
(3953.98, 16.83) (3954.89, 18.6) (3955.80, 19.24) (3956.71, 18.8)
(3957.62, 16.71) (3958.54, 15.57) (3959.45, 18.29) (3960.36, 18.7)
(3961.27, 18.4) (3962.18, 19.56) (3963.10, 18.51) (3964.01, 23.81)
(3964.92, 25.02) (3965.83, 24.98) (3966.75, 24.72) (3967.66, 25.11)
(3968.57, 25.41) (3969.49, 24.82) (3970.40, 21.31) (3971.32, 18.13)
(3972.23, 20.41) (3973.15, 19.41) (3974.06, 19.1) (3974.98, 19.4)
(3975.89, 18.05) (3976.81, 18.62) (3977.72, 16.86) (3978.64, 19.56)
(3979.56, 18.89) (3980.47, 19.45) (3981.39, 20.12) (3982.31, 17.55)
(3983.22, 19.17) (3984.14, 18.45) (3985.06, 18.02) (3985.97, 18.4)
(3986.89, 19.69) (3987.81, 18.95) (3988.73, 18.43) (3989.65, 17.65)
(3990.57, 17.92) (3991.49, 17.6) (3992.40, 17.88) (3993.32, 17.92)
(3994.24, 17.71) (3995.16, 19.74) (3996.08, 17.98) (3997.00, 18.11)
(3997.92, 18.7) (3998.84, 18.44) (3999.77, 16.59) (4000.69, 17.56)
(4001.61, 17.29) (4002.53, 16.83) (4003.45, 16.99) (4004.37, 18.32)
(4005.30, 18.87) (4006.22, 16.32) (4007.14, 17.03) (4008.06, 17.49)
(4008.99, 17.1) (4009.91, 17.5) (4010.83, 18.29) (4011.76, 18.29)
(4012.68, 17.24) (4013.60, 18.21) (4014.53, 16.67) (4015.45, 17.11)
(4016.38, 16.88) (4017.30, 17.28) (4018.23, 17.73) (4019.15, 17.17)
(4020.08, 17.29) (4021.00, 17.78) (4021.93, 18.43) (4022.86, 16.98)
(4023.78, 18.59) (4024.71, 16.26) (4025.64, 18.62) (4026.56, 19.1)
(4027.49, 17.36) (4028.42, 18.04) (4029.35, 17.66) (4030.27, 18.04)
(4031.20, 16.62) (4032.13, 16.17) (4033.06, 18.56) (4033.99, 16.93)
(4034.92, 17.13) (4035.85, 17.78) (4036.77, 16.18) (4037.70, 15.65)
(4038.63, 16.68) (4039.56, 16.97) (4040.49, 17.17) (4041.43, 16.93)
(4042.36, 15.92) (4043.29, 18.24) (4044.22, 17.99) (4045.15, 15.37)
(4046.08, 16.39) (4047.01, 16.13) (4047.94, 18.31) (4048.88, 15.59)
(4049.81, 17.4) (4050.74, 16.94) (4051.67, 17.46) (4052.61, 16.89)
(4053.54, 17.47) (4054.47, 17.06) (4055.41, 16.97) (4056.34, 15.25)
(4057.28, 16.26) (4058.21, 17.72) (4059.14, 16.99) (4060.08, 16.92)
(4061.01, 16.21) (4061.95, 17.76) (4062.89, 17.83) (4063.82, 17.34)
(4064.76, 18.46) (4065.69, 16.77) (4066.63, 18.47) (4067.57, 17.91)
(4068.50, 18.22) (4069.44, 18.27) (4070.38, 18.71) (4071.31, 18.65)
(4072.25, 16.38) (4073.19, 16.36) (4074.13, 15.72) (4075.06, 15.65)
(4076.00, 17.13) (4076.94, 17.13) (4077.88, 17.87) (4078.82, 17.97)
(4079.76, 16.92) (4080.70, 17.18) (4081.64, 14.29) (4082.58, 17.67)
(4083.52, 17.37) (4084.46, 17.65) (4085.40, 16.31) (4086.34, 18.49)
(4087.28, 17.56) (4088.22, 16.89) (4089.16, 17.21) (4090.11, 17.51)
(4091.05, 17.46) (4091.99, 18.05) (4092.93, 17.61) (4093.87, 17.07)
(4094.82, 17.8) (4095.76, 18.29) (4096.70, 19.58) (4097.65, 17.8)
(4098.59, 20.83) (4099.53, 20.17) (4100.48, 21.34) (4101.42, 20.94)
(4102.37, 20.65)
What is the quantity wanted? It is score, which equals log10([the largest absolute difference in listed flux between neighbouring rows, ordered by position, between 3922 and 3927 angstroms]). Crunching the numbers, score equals 0.32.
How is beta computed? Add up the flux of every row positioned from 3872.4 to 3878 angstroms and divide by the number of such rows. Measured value 23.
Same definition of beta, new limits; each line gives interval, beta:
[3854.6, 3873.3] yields 29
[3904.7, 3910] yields 20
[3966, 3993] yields 20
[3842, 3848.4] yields 20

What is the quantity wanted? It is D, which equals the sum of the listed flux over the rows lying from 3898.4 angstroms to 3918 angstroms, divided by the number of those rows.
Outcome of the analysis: 20.2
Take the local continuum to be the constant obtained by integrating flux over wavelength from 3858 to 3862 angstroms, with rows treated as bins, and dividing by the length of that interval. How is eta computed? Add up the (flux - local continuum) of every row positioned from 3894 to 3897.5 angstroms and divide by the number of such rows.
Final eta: 0.2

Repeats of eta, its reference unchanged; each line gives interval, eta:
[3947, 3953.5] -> -3.6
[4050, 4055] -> -4.6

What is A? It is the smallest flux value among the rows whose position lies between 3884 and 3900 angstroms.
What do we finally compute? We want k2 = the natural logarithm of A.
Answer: 2.99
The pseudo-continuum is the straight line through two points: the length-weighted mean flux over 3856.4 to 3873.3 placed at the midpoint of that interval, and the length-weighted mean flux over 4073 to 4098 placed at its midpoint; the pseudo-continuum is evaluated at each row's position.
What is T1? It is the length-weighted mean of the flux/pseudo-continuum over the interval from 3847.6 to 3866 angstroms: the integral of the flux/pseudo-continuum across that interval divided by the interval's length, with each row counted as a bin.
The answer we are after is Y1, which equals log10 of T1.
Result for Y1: -0.12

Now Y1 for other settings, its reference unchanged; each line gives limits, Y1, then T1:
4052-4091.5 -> -0.02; 0.95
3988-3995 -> -0.10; 0.80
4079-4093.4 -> 0.00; 1.00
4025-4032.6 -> -0.06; 0.87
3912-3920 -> -0.13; 0.74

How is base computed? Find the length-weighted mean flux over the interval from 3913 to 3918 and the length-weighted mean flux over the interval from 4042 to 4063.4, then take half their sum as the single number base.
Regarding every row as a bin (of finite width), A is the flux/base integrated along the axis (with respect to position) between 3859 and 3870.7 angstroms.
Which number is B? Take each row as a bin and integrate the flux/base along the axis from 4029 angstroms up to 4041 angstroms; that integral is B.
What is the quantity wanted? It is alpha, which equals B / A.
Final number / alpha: 0.56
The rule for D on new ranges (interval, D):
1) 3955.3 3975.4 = 20.7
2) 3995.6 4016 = 17.6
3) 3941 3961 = 17.8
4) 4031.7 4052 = 16.9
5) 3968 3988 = 19.5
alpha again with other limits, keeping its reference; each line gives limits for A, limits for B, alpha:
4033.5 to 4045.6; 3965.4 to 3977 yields 1.23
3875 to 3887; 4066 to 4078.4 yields 0.79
